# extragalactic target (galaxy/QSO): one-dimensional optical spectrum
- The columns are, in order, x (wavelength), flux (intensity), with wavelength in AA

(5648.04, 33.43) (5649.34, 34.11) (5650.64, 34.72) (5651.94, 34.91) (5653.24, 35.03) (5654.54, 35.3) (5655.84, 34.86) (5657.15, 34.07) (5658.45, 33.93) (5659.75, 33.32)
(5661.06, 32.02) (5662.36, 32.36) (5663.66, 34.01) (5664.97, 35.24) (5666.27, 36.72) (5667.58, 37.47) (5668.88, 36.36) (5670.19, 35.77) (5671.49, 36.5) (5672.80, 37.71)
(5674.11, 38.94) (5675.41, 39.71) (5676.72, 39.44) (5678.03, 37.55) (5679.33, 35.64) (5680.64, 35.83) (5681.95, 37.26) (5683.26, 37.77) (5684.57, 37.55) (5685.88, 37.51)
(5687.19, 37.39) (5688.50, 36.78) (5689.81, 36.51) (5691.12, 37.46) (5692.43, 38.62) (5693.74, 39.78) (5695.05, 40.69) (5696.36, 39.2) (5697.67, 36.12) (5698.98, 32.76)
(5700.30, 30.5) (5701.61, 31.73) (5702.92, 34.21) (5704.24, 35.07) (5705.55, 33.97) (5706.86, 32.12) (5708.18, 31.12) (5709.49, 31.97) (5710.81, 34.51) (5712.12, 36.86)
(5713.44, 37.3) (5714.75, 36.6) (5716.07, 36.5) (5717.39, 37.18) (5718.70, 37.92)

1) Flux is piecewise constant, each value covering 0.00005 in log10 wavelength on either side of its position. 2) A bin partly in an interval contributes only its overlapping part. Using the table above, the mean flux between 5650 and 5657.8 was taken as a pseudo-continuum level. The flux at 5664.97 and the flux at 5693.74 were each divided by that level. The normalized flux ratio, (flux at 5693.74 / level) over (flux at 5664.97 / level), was 1.13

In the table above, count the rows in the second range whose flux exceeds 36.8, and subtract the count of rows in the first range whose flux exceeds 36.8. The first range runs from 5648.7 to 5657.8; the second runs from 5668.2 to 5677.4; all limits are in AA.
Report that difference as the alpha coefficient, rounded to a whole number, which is 4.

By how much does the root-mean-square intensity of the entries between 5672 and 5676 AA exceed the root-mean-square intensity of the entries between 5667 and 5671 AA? 2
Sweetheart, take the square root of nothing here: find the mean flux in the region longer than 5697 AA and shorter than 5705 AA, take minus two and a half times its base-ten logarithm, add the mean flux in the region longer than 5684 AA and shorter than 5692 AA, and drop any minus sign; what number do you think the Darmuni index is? 33.4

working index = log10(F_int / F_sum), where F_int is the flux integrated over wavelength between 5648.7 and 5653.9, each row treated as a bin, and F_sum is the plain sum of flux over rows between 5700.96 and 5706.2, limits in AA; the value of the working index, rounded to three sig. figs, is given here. 0.126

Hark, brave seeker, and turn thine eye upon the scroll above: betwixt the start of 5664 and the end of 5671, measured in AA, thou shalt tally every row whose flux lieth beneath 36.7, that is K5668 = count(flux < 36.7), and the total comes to 3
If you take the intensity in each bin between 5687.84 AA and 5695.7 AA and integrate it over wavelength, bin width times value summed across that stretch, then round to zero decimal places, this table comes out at 301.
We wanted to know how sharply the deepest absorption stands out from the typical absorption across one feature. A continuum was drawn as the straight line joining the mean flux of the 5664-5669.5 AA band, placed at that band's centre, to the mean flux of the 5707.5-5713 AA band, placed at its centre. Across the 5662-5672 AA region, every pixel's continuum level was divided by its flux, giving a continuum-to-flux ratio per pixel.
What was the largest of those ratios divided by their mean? 1.11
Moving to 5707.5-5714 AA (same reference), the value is 1.10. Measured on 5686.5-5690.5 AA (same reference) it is 1.01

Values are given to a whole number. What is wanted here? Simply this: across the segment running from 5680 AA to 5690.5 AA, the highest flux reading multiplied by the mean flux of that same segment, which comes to 1400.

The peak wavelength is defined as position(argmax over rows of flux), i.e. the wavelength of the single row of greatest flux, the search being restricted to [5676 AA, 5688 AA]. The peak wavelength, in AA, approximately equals 5676.72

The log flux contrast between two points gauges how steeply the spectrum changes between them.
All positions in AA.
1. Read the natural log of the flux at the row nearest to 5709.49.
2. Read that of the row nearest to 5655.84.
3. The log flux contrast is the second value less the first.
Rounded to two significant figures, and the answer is 0.087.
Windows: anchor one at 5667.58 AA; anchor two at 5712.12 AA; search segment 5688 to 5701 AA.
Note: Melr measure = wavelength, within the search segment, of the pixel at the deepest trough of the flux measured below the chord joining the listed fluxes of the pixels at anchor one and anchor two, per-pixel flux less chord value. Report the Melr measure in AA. 5700.30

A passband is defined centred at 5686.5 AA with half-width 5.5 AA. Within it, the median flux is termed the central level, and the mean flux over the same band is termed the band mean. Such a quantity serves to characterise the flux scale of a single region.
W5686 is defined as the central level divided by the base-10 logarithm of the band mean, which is 23.8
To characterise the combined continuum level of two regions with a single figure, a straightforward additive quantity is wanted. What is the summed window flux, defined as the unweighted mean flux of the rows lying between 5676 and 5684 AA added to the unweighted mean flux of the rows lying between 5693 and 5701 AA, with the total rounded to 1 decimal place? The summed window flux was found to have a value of 73.8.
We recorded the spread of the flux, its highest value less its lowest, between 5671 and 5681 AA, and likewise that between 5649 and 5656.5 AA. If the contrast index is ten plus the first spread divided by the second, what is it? 13.4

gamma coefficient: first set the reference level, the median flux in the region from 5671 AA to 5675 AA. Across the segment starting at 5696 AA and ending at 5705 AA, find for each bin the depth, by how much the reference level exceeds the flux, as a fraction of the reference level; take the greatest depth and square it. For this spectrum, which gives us 0.037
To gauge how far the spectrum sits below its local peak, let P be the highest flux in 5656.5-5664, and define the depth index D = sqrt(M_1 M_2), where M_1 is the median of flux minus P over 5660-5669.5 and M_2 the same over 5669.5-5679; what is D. 2.1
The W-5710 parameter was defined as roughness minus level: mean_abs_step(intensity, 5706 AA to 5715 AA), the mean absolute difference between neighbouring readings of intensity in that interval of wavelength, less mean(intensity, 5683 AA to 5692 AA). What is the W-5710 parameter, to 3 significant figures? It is -36.0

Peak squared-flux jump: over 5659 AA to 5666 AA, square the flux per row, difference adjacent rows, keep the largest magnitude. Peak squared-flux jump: 110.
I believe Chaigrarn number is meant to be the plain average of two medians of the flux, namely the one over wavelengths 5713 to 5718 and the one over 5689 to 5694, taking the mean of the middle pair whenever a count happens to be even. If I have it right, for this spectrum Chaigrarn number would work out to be 37.5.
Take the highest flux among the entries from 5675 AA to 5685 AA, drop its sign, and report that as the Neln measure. 39.7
